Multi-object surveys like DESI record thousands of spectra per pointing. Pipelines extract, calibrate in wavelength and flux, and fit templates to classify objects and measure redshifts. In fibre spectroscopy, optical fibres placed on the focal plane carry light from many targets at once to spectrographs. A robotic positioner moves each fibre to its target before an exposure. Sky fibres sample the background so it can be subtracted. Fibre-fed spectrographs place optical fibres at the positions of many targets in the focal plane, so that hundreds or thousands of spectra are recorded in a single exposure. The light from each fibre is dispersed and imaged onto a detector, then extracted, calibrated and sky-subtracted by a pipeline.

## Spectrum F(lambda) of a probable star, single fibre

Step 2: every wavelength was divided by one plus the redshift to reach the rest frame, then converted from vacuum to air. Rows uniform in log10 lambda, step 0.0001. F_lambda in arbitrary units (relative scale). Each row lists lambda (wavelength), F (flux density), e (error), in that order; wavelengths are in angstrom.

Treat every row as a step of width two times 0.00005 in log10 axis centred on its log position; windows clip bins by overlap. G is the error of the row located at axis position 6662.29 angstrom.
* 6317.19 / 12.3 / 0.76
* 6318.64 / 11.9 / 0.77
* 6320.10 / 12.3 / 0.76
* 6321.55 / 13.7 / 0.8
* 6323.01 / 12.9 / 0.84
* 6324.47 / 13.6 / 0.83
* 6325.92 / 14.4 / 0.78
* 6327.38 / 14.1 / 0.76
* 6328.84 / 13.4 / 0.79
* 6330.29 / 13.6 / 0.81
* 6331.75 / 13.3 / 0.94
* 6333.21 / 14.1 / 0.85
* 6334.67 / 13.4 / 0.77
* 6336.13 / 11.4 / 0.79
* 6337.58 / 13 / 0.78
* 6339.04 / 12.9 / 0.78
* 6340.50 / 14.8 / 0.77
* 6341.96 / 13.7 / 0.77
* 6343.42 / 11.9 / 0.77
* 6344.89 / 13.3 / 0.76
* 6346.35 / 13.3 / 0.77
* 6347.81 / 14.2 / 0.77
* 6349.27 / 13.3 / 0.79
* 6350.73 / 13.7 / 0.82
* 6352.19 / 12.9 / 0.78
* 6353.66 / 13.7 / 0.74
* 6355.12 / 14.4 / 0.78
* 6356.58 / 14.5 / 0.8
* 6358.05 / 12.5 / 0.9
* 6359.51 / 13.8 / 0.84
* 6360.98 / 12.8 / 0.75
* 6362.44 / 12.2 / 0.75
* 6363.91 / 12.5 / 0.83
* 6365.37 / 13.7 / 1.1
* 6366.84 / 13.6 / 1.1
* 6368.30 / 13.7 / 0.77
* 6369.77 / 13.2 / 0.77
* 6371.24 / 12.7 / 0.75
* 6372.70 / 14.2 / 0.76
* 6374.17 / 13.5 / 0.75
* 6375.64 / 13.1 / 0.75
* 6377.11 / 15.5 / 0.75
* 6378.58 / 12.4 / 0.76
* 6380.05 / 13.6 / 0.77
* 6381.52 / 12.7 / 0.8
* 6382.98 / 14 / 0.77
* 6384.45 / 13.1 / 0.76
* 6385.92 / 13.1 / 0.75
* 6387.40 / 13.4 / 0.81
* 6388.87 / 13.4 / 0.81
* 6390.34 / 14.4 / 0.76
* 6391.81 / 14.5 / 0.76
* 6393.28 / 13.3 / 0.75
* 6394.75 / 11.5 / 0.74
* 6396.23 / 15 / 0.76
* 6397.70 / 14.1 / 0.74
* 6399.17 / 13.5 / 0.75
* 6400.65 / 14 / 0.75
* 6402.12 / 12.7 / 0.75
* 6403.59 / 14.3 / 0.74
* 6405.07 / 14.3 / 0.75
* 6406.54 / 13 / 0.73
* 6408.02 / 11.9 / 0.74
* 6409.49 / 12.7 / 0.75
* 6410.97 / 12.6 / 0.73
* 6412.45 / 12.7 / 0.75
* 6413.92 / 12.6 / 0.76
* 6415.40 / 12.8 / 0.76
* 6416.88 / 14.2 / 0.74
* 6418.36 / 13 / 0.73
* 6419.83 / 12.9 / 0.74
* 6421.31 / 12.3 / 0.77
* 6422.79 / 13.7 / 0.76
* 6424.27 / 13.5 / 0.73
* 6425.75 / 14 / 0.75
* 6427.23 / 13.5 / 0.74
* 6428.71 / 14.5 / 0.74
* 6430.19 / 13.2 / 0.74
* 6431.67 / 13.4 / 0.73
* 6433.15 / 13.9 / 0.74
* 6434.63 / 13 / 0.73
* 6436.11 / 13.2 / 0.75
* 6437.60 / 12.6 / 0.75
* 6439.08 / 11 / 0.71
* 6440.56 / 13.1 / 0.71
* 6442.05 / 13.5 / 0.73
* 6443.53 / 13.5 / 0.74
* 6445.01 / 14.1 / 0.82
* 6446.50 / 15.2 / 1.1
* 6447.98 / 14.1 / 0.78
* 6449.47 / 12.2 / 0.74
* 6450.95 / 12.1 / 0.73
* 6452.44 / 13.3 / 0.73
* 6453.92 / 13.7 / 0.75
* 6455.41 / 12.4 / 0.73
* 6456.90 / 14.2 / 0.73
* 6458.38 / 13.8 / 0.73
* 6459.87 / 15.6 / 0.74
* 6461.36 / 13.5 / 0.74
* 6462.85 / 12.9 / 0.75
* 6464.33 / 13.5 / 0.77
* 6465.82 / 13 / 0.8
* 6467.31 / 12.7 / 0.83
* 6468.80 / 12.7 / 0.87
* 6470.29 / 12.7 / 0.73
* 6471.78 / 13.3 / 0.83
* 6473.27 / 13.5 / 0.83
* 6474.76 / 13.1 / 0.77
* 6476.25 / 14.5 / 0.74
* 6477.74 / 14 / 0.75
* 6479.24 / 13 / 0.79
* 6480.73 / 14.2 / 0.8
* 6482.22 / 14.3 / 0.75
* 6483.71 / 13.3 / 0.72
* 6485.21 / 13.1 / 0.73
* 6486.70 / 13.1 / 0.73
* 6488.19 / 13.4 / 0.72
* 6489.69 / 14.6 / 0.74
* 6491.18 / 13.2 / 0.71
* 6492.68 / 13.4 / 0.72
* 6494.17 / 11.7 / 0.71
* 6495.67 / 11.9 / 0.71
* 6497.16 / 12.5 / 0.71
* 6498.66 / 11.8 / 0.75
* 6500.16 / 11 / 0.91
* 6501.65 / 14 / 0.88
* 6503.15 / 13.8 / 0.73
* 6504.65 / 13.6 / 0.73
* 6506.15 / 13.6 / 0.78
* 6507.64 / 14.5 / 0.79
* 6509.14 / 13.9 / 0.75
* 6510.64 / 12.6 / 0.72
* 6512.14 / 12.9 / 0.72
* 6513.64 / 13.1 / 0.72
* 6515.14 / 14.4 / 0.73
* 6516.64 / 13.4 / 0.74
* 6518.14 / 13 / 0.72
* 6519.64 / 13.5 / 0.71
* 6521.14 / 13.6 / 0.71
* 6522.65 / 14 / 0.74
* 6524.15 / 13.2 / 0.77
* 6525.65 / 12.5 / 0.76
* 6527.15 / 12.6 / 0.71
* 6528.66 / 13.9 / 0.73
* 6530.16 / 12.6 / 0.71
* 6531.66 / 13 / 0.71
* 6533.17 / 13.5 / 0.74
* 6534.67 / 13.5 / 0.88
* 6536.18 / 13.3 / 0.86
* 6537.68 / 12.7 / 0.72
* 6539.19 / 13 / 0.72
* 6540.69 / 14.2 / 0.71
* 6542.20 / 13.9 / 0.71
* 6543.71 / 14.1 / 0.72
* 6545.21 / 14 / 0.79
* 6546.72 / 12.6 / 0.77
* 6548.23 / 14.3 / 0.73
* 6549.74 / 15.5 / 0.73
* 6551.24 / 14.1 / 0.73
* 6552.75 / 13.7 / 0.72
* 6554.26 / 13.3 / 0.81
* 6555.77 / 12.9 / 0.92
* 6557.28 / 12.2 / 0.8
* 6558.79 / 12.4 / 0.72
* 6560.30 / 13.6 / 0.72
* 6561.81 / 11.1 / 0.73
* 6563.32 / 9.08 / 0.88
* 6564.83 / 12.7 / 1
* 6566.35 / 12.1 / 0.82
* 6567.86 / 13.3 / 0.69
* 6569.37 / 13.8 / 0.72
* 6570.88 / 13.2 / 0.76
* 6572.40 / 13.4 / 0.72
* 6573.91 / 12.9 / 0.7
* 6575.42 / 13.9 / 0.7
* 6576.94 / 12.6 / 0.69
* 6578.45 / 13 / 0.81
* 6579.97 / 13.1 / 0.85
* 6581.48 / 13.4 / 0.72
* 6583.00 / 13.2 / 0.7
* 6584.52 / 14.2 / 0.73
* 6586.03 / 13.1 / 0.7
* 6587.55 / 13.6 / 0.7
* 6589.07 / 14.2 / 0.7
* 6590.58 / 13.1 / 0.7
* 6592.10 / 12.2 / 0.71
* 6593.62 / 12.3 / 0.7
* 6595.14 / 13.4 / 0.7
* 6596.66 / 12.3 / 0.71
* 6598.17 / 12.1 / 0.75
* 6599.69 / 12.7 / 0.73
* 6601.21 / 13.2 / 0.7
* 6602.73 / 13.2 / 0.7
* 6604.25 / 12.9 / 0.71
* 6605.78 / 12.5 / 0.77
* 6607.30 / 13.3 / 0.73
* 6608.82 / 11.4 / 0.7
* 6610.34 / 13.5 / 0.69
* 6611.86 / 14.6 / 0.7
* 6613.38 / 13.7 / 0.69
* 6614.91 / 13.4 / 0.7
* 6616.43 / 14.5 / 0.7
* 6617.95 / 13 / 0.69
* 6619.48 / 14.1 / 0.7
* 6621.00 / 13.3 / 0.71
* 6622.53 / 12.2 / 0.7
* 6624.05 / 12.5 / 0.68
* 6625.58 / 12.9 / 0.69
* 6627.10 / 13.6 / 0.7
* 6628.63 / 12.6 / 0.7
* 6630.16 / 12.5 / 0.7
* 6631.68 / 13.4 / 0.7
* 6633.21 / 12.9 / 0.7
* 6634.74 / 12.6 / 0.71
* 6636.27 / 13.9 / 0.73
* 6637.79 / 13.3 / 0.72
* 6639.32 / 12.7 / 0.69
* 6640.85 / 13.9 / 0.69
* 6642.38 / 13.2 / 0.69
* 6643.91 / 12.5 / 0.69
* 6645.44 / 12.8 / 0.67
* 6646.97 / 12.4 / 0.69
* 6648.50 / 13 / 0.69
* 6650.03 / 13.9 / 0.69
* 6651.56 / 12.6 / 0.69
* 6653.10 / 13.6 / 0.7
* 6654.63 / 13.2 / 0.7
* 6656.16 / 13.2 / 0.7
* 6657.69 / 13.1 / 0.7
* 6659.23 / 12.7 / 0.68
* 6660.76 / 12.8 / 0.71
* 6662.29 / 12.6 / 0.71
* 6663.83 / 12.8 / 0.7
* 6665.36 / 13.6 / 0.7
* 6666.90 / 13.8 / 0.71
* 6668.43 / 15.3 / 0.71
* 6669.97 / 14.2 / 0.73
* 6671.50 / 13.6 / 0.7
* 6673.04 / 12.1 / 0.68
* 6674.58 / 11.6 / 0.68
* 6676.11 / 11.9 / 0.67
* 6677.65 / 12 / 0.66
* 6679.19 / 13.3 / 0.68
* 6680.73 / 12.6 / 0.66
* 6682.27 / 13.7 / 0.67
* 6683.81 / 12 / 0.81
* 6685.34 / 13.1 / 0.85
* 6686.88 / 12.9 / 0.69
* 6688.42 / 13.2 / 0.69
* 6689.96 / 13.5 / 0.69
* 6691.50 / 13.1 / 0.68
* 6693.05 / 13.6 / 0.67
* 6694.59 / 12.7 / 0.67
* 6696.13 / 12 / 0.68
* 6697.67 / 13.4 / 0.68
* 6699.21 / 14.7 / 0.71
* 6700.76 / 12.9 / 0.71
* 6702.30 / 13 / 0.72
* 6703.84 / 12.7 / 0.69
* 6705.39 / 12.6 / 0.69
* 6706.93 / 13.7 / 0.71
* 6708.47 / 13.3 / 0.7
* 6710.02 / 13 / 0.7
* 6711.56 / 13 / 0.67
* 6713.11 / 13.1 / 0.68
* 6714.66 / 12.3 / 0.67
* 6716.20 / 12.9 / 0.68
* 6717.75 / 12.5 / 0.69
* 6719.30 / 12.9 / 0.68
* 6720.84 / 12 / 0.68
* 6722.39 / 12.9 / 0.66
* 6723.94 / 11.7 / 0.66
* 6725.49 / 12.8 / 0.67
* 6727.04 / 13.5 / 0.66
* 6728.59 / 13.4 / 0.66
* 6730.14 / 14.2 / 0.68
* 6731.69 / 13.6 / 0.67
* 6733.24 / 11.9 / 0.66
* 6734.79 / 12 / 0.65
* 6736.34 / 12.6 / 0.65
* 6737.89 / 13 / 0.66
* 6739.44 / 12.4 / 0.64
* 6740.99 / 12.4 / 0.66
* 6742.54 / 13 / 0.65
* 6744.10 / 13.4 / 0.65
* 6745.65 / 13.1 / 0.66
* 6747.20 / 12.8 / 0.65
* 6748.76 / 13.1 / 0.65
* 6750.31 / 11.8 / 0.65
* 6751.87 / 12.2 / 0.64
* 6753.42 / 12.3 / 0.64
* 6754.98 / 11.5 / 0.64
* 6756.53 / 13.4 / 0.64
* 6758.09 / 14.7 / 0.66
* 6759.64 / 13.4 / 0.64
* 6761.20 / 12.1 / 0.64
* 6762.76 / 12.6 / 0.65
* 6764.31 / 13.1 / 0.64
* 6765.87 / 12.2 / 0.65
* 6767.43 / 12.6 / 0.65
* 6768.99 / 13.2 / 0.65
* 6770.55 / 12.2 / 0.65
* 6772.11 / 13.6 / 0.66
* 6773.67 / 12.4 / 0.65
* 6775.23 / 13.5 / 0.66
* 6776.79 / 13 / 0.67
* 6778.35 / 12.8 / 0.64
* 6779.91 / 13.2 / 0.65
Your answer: 0.710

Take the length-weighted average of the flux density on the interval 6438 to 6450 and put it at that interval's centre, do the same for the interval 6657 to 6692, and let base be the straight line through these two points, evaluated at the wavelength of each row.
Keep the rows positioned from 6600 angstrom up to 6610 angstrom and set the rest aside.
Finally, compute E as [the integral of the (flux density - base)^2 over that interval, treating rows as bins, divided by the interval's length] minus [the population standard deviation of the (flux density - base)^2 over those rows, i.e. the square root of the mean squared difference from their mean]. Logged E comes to -0.53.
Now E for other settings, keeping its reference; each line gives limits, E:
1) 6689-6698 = -0.01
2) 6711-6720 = -0.05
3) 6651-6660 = 0.00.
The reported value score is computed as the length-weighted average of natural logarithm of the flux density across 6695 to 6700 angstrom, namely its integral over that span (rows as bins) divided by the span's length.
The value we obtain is 2.59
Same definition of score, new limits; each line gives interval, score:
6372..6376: 2.61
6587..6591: 2.62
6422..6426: 2.61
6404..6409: 2.57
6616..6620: 2.62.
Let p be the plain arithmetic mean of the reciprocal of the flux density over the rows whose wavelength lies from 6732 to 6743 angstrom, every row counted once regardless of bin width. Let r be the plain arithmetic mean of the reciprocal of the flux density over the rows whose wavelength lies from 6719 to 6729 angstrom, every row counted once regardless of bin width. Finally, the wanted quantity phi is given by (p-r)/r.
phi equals 0.02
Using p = 0.0803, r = 0.0787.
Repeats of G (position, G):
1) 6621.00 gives 0.710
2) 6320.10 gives 0.760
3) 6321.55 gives 0.800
